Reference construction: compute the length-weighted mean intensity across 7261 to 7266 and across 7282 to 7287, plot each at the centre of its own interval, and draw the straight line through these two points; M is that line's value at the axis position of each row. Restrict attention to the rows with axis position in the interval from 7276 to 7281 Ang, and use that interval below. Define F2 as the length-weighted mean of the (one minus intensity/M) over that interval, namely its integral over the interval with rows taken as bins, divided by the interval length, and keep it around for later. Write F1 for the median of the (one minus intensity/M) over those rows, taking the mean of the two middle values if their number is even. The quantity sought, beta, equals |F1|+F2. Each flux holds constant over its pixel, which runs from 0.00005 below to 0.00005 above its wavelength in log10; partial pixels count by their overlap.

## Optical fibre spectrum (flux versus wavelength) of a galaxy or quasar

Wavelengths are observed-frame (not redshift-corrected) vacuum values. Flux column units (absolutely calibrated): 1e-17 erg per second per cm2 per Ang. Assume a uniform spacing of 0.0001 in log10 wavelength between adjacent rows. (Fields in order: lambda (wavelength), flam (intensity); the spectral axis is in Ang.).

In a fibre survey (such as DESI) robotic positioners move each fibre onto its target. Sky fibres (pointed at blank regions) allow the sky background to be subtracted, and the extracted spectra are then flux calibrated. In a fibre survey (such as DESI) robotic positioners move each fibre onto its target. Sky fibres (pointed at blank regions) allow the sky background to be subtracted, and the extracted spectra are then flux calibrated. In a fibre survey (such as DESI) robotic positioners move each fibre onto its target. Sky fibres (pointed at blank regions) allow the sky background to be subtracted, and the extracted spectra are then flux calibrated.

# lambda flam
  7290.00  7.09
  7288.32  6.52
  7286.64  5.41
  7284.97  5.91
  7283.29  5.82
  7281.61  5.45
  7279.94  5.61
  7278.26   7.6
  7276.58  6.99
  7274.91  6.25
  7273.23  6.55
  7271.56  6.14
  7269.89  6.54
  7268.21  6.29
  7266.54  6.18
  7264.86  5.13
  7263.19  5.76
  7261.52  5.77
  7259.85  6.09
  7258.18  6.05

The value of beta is 0.061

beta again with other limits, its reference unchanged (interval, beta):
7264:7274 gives 0.020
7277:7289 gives -0.045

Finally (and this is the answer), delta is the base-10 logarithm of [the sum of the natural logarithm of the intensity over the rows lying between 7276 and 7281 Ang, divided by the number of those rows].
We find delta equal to 0.279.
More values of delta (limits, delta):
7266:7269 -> 0.262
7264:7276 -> 0.259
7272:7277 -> 0.275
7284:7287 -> 0.239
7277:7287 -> 0.250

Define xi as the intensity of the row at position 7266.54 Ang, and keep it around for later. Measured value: 6.18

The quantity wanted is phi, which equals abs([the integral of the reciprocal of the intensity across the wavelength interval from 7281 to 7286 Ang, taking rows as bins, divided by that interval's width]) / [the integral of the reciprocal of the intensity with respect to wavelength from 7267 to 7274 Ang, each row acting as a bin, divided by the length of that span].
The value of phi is 1.11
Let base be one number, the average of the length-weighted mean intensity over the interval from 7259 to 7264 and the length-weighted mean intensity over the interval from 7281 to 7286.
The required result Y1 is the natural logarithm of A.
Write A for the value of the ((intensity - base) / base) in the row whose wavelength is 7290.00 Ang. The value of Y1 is -1.5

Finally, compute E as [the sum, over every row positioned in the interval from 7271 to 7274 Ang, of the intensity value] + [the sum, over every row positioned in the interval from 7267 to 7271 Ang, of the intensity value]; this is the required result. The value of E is 25.5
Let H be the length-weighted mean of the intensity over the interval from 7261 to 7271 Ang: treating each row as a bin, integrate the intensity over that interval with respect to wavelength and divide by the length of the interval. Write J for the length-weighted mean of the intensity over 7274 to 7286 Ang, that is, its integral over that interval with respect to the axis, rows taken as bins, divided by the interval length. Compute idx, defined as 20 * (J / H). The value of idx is 20.9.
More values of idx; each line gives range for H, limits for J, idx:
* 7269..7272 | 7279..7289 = 18.2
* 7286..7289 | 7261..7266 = 18.7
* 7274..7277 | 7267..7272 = 19.3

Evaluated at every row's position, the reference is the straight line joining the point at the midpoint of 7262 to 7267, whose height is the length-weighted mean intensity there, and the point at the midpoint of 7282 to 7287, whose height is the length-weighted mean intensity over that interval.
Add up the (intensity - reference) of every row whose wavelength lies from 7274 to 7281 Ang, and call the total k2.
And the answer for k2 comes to 3.7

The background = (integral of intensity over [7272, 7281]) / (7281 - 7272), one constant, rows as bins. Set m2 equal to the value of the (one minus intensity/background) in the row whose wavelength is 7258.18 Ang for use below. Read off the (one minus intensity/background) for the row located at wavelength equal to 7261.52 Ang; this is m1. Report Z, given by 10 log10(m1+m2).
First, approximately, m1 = 0.12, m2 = 0.08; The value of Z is -7.1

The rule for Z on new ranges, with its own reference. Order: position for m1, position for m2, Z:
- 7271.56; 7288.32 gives -11.7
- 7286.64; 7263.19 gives -5.3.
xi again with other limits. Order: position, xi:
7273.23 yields 6.55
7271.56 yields 6.14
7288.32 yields 6.52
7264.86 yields 5.13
